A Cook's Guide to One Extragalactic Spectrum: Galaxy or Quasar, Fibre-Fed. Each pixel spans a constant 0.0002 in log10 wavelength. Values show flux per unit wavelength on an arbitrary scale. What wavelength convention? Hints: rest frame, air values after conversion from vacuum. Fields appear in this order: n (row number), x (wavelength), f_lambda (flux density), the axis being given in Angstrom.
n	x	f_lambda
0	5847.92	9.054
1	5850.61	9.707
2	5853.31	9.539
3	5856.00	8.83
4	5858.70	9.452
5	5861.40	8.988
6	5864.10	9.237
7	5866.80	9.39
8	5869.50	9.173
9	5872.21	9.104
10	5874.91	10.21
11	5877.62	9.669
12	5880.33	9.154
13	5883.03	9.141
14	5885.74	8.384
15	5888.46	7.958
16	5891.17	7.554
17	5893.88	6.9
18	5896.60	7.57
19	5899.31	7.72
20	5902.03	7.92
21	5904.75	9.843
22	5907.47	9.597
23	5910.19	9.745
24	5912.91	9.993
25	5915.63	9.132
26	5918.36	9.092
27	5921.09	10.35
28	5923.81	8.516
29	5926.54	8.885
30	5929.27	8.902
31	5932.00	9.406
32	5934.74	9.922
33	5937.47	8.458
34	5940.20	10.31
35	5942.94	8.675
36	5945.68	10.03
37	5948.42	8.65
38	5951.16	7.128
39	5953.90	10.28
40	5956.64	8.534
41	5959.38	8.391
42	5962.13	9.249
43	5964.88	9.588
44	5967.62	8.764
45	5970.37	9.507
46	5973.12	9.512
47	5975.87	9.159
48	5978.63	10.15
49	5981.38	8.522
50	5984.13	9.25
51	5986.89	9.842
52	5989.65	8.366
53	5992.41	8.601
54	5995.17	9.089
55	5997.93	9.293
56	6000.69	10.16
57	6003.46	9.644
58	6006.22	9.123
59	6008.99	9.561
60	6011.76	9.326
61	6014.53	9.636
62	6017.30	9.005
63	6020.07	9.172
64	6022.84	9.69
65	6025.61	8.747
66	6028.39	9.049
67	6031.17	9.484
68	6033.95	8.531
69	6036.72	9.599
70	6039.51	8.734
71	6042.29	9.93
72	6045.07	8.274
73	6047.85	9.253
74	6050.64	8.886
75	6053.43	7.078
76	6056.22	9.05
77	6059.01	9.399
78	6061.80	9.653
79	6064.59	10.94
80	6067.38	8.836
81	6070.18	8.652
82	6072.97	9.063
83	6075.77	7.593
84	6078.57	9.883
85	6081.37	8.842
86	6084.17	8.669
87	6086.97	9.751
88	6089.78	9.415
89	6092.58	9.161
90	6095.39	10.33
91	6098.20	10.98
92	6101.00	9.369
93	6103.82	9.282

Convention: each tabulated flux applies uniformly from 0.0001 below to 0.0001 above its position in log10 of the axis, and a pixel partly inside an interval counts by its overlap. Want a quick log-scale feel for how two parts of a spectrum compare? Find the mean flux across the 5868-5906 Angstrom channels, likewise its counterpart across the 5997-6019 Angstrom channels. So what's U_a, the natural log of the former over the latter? -0.097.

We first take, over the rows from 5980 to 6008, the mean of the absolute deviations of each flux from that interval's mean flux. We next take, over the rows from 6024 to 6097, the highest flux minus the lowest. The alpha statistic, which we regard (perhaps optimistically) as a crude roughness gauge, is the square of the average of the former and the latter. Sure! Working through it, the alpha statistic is 4.6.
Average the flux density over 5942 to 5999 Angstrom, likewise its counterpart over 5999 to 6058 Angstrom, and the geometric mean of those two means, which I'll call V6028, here 9.11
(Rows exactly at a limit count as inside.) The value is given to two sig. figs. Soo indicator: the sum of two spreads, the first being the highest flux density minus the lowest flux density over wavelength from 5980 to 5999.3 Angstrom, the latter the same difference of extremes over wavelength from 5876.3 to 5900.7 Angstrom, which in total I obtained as 4.2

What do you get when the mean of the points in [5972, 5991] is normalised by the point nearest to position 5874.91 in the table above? 0.91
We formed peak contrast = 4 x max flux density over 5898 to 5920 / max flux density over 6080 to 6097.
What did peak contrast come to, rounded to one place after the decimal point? 3.9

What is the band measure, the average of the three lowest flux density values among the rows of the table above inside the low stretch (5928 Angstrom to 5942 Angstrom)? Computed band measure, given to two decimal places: 8.92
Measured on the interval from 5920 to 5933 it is 8.77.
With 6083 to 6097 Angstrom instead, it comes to 9.08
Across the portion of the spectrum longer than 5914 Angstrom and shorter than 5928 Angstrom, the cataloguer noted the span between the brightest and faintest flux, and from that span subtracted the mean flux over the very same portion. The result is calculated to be -7.4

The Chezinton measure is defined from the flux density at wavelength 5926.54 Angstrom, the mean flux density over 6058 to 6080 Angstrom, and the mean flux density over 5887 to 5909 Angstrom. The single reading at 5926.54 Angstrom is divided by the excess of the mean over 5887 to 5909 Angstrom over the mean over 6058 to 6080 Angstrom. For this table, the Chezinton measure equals -8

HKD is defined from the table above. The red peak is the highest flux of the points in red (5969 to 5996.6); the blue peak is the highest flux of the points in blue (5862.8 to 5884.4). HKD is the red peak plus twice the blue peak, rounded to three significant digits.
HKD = 30.6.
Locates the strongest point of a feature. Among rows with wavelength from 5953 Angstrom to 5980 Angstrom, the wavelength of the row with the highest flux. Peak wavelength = 5953.90 Angstrom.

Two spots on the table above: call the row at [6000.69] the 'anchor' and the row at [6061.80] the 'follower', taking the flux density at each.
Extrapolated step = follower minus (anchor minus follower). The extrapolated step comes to 9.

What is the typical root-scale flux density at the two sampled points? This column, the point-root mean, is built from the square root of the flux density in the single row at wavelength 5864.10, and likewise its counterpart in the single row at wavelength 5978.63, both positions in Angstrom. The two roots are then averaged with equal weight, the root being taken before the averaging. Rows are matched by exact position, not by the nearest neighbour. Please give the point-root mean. 3.11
